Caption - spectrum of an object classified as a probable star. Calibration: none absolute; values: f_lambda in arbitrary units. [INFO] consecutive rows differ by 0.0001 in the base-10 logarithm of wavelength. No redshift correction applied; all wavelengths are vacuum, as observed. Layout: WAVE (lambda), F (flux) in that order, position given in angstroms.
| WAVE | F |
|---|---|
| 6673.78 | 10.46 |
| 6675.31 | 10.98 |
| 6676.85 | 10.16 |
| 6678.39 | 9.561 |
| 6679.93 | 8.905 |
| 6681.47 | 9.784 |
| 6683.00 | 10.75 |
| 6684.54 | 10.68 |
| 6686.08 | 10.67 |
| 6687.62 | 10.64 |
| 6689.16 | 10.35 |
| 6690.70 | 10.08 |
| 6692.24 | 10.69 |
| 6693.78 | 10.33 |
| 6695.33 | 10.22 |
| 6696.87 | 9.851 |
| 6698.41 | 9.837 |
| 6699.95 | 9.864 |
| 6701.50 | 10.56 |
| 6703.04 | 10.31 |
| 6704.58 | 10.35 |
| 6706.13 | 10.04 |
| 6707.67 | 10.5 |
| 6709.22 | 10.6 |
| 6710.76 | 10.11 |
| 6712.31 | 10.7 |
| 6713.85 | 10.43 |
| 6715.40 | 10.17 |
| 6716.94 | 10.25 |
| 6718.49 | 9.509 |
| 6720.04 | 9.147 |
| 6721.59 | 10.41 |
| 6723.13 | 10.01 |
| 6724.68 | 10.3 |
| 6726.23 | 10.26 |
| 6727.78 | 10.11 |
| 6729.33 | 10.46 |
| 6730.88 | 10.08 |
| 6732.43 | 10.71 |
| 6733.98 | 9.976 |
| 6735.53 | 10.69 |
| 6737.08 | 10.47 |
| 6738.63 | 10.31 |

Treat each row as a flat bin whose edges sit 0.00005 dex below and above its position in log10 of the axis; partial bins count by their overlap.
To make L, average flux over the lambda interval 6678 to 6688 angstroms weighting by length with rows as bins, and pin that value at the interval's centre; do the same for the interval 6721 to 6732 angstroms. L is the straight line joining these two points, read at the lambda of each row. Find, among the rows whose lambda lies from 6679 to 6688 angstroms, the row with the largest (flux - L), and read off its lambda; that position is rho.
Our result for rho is 6683.00 angstroms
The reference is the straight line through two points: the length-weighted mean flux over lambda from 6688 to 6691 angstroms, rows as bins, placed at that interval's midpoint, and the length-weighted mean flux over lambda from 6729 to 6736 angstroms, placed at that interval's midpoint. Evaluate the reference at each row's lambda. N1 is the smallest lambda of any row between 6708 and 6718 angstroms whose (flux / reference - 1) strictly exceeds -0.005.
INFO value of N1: 6709.22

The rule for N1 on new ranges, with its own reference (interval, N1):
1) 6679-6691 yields 6683.00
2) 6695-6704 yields 6701.50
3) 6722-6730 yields 6729.33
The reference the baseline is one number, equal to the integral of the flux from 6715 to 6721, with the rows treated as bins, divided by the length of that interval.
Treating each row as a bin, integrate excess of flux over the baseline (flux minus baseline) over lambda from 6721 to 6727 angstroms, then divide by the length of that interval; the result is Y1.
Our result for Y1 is 0.5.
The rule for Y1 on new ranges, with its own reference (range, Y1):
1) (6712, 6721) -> 0.2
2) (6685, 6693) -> 0.7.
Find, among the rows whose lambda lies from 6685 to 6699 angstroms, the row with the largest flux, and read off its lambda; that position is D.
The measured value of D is 6692.24 angstroms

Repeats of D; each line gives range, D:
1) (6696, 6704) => 6701.50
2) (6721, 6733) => 6732.43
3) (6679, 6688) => 6683.00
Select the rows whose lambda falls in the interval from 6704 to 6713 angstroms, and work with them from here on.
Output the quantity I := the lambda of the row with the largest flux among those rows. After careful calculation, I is 6712.31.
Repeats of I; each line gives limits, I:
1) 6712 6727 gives 6712.31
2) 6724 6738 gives 6732.43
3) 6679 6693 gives 6683.00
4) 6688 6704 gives 6692.24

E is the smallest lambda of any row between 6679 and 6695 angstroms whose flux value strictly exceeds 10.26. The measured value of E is 6683.00 angstroms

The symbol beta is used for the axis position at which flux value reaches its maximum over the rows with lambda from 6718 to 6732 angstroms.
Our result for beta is 6729.33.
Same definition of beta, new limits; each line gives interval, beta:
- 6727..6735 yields 6732.43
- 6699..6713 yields 6712.31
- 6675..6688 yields 6675.31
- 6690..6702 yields 6692.24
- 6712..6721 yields 6712.31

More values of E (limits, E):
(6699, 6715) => 6701.50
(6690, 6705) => 6692.24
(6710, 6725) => 6712.31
